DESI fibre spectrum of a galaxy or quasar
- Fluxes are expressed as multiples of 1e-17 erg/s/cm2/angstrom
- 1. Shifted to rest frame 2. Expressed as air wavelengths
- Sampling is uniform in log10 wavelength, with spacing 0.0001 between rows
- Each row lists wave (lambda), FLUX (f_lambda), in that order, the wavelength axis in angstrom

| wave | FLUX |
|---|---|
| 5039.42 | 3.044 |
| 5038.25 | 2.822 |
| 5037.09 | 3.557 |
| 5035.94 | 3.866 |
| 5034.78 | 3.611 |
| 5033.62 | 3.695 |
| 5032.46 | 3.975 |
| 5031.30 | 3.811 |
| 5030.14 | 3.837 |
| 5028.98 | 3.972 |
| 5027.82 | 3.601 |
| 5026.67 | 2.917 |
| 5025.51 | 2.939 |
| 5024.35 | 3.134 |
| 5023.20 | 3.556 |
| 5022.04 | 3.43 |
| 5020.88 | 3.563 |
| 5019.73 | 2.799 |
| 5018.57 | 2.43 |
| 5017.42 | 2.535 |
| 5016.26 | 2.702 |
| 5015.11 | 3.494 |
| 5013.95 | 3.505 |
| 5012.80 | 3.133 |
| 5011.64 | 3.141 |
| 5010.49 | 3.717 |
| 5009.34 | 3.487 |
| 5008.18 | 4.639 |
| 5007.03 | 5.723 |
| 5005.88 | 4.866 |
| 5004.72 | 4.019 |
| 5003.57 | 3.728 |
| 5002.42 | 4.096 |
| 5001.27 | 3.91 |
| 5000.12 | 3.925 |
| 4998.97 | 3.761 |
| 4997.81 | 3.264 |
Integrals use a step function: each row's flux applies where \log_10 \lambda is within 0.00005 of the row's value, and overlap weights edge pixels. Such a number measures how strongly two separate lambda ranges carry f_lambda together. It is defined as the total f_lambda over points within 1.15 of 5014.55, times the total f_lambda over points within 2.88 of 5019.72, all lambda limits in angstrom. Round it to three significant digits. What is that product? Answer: 103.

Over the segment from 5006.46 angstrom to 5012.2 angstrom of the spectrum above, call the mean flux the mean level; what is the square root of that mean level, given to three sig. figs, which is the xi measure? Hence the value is 2.04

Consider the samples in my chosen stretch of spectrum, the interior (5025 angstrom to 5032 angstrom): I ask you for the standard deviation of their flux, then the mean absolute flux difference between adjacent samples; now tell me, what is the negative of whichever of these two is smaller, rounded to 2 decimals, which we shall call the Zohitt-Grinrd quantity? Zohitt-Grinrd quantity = -0.25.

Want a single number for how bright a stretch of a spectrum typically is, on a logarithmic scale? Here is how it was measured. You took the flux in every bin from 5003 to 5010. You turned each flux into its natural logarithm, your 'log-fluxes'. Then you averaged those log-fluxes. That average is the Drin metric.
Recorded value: 1.47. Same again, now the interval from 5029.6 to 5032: 1.34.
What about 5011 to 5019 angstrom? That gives 1.09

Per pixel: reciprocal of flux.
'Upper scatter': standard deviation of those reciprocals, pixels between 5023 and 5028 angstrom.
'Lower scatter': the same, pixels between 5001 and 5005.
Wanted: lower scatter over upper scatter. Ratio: 0.3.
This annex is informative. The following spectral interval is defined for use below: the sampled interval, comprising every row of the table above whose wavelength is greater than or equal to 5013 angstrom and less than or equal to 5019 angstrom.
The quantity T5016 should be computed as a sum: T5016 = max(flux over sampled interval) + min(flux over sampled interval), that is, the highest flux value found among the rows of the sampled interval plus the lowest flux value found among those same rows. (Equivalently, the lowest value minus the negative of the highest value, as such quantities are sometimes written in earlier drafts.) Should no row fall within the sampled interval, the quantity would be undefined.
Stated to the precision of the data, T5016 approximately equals 5.9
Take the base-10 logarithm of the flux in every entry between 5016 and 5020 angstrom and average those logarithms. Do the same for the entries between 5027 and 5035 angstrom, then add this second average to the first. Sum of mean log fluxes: 0.99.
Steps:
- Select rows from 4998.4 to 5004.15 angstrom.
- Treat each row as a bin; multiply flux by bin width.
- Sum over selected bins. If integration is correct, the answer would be 22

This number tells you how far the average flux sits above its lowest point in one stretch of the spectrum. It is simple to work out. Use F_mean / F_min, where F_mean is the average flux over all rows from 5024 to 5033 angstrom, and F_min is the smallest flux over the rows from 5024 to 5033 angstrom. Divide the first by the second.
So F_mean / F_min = 1.21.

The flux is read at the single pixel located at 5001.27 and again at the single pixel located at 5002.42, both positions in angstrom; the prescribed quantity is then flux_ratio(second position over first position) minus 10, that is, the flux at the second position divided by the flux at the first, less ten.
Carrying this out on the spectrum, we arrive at -8.95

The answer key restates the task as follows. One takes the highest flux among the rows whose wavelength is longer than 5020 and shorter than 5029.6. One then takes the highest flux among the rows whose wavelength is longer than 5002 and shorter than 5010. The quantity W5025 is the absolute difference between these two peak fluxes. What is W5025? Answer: 1.75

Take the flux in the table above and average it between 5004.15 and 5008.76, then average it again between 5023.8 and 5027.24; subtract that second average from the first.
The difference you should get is 1.8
